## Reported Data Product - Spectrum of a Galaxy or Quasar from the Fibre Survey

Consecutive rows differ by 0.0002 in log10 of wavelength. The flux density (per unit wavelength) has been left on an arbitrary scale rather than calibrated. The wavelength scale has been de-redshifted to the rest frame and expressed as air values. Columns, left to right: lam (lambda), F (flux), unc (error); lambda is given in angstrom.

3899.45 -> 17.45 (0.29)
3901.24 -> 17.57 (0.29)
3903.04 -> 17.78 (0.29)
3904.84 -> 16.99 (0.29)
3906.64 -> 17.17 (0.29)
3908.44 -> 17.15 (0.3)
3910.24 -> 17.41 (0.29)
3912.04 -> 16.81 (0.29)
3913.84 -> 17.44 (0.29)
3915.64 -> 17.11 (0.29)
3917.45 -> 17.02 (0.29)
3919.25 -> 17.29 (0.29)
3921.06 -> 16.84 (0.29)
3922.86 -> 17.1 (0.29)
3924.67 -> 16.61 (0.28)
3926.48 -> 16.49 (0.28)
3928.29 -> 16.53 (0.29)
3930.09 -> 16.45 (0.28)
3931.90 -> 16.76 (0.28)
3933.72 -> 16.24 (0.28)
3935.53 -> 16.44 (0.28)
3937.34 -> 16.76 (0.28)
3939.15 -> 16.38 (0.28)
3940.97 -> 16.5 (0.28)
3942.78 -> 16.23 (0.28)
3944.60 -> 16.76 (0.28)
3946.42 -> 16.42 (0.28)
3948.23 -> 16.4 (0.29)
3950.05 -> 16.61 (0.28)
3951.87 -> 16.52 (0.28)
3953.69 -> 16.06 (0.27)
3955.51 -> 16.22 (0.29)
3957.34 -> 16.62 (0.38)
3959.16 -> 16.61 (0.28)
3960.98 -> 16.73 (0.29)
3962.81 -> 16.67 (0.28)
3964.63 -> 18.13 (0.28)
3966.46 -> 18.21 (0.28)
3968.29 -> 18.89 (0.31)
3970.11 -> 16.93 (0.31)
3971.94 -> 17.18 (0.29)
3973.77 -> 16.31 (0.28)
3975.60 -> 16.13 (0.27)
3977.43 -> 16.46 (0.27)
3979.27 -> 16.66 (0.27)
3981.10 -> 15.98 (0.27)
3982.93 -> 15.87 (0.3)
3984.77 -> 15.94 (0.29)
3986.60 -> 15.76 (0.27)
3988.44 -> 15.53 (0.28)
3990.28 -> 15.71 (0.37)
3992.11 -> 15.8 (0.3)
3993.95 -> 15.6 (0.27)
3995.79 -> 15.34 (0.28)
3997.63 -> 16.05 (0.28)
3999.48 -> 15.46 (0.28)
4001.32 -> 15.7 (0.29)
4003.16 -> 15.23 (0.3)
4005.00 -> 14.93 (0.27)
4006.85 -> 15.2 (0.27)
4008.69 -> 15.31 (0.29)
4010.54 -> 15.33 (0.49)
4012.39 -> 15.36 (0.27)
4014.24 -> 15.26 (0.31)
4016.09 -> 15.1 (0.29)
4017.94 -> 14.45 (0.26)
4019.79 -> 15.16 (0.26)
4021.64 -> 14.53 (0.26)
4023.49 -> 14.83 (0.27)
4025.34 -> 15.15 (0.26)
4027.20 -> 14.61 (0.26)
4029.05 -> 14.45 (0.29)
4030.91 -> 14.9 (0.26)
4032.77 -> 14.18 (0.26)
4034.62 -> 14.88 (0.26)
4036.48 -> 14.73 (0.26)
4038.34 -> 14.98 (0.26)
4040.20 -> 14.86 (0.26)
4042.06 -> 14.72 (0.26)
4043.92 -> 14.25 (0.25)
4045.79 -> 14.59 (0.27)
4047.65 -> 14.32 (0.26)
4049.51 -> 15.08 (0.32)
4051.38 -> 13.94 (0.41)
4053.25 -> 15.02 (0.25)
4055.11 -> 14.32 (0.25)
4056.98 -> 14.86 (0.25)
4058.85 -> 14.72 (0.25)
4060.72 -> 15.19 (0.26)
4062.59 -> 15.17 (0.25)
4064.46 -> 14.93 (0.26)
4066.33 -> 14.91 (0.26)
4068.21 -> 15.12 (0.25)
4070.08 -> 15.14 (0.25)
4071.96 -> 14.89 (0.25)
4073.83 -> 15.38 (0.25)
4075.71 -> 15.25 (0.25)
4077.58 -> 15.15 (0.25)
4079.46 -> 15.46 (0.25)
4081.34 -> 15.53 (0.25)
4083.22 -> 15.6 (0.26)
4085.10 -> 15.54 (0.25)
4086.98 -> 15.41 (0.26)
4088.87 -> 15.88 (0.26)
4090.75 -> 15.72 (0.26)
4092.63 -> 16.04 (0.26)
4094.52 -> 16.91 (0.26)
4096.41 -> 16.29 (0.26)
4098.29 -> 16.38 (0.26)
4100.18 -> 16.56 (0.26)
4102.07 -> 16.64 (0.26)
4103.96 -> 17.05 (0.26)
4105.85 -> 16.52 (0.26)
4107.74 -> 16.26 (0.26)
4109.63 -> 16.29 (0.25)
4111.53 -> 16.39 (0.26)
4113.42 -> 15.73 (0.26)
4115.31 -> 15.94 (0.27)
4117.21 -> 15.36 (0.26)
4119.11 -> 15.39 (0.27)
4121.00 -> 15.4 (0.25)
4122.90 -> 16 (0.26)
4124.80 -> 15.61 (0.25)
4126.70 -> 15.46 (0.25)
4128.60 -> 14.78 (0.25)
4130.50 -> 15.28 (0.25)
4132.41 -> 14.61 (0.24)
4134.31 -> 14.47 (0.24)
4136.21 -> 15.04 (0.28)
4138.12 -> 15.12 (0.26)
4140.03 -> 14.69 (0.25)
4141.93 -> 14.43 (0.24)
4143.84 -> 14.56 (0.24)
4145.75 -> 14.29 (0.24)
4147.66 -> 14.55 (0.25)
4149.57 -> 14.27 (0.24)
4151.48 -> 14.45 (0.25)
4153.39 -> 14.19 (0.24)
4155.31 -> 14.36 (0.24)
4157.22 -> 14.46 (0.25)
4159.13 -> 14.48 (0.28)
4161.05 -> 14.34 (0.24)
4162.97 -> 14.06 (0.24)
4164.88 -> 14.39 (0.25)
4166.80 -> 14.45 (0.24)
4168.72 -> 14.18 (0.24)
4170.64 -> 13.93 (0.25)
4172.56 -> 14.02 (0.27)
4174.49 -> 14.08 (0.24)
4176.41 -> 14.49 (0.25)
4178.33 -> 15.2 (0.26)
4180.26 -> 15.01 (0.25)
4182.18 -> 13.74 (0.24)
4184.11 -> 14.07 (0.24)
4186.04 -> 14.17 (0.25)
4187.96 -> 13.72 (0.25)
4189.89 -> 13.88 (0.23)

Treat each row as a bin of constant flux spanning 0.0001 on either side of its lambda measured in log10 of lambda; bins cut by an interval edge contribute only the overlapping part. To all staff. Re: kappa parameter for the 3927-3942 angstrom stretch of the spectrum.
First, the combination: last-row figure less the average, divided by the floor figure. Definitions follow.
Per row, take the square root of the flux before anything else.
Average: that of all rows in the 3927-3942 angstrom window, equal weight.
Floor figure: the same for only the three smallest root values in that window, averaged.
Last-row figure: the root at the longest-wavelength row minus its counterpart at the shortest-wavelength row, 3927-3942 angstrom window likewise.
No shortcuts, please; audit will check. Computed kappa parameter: -1.006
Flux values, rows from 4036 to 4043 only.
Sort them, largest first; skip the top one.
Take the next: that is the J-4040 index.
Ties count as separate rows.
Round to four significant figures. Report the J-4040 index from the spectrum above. 14.86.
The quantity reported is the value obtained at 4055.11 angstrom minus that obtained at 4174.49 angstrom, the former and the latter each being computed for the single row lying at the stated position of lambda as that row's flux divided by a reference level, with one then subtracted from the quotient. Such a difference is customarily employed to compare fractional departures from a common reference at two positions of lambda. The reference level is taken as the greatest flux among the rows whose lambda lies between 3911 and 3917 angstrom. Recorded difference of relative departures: 0.014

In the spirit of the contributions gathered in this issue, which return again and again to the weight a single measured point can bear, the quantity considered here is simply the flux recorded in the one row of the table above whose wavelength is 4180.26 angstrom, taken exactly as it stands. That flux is 15.01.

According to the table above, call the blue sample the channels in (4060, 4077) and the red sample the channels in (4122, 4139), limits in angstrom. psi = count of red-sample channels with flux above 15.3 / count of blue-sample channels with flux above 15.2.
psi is 1.5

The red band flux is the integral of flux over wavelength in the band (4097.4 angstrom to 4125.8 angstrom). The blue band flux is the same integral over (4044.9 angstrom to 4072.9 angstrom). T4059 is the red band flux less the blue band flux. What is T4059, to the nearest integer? 42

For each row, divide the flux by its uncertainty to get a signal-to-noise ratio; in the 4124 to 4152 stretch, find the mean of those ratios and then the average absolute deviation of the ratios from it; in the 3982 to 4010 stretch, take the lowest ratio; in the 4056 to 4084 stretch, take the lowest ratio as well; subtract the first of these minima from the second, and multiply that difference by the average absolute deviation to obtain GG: 22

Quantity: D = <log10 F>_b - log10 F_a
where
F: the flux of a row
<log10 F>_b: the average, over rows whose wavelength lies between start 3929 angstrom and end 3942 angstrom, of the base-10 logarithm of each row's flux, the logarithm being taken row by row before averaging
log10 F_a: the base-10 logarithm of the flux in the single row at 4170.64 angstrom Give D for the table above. 0.07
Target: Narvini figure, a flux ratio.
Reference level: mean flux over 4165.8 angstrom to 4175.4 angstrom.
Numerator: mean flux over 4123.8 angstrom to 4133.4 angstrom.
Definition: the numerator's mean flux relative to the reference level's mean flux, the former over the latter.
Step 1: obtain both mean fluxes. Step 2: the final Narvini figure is 1.07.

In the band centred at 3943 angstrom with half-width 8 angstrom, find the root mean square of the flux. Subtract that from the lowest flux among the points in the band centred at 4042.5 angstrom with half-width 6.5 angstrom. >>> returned -2.25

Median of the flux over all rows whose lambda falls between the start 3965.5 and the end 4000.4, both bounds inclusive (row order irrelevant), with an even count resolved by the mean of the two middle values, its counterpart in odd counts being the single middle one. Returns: 16.0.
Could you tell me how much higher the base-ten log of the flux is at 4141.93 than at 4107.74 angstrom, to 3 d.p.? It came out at -0.052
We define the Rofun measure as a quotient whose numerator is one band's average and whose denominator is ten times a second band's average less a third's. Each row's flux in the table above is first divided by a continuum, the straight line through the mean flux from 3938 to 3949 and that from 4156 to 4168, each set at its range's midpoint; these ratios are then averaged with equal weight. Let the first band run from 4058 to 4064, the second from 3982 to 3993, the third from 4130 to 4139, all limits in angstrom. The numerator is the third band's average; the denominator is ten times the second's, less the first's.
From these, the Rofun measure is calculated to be 0.115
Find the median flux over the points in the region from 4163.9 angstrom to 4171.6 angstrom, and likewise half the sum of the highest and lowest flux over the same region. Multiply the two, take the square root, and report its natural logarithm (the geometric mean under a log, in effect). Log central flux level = 2.66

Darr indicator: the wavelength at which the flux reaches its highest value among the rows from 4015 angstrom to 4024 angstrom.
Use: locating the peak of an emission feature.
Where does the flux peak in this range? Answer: 4019.79 angstrom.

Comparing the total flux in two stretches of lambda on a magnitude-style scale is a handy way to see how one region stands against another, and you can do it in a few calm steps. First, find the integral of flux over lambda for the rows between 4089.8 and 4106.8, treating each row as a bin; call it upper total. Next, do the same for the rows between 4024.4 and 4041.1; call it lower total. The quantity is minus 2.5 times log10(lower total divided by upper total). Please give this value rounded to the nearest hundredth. 0.14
